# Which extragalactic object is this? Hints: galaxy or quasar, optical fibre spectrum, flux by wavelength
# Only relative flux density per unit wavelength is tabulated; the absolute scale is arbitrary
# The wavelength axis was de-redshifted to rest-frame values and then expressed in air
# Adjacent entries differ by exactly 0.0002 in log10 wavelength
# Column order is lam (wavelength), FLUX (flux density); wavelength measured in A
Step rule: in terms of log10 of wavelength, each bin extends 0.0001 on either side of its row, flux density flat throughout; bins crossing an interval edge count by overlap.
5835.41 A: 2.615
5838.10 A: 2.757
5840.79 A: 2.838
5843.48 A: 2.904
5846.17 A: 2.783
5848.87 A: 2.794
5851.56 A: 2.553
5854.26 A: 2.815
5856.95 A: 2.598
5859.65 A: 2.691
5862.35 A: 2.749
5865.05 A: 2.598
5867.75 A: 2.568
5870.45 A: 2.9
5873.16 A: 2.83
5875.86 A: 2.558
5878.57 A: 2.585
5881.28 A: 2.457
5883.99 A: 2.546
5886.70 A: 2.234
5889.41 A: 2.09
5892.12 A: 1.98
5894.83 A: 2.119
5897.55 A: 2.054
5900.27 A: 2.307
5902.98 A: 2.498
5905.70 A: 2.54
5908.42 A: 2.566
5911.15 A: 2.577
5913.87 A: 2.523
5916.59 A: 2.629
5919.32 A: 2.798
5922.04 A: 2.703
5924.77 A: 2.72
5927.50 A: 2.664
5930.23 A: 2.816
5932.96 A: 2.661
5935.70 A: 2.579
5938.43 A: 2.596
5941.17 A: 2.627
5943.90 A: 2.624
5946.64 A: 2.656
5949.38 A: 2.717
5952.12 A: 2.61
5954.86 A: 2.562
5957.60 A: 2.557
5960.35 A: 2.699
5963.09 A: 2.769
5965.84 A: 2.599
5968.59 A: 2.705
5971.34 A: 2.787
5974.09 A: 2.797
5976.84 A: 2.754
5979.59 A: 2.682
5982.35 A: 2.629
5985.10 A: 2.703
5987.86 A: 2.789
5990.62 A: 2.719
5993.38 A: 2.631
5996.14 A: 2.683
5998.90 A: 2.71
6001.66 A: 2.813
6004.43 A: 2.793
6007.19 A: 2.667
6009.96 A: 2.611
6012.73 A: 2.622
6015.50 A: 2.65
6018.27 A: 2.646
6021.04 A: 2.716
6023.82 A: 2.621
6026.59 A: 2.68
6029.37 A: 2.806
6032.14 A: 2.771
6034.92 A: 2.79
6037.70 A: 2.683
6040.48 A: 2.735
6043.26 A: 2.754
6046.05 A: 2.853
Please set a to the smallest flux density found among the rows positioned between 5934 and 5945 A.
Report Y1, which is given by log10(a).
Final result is 0.411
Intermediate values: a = 2.579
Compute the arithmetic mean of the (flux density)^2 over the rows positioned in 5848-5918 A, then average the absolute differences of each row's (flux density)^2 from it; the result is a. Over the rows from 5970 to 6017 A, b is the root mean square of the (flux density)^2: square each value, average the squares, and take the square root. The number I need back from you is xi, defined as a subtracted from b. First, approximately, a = 0.88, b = 7.35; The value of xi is 6.5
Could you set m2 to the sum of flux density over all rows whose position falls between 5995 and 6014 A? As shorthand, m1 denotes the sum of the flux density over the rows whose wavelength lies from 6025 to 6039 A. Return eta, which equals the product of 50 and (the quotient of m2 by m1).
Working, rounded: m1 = 14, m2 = 19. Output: 69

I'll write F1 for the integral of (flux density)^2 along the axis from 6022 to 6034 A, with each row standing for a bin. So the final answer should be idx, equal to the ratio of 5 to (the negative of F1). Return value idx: -0.0562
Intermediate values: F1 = 89.0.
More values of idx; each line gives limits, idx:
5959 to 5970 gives -0.0626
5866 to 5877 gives -0.0616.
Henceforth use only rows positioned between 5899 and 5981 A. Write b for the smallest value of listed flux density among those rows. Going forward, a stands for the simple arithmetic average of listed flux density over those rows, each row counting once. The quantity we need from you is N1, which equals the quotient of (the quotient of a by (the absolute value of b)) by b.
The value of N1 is 0.50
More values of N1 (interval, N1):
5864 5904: 0.62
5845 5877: 0.41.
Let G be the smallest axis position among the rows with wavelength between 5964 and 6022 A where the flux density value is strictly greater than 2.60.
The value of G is 5968.59 A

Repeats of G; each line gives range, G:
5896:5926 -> 5916.59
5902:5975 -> 5916.59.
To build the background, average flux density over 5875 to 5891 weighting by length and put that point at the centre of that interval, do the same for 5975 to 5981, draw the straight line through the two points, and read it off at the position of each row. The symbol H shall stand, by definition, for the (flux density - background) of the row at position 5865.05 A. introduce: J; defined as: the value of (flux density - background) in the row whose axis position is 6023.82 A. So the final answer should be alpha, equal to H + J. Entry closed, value 0.00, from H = 0.26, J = -0.26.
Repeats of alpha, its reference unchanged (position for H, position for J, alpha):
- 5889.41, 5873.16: 0.13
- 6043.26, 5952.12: -0.22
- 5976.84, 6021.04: -0.12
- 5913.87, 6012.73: -0.20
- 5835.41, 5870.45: 0.92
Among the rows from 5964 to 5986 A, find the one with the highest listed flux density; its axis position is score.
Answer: 5974.09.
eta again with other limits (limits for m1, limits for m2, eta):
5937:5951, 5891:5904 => 41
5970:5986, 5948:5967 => 57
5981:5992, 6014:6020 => 24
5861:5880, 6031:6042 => 29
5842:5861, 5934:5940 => 14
